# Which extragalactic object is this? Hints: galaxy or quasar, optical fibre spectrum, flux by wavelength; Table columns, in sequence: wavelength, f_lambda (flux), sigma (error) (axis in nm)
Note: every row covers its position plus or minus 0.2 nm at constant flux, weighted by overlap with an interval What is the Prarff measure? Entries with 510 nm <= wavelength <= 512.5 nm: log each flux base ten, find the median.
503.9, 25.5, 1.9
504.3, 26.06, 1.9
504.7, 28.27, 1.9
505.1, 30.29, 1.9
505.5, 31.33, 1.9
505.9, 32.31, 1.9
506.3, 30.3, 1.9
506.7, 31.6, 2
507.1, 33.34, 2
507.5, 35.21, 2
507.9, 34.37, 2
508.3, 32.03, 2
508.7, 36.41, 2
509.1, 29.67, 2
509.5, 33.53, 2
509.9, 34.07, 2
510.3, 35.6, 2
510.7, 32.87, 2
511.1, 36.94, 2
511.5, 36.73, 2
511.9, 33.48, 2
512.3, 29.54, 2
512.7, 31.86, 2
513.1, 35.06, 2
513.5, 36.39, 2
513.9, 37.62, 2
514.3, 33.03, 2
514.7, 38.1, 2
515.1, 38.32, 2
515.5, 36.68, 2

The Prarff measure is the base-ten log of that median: 0.187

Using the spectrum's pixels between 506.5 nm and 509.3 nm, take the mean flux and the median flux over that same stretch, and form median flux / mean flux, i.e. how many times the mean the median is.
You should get 1.00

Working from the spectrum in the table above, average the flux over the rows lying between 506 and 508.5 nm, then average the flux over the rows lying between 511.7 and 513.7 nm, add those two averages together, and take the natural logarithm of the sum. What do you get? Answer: 4.19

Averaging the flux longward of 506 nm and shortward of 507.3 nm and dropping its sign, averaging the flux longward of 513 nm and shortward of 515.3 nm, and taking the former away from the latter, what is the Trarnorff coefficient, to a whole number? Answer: 5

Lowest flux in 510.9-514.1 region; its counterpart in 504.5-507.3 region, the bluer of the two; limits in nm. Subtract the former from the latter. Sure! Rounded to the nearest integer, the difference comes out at -1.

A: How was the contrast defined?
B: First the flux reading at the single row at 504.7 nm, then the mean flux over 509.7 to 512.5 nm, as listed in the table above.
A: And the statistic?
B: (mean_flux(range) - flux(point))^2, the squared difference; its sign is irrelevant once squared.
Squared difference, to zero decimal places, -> 35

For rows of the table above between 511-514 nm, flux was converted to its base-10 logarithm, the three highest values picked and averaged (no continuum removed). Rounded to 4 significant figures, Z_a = 1.569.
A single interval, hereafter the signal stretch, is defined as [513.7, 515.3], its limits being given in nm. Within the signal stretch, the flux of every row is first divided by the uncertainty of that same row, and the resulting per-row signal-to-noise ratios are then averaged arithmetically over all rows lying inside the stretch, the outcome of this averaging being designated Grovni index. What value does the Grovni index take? 18.4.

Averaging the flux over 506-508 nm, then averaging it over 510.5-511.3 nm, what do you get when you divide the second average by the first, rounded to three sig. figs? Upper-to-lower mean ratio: 1.06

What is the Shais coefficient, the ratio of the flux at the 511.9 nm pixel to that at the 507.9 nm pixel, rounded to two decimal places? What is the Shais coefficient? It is 0.97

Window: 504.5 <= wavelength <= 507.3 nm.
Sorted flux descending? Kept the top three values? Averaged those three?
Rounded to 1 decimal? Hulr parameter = 32.4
